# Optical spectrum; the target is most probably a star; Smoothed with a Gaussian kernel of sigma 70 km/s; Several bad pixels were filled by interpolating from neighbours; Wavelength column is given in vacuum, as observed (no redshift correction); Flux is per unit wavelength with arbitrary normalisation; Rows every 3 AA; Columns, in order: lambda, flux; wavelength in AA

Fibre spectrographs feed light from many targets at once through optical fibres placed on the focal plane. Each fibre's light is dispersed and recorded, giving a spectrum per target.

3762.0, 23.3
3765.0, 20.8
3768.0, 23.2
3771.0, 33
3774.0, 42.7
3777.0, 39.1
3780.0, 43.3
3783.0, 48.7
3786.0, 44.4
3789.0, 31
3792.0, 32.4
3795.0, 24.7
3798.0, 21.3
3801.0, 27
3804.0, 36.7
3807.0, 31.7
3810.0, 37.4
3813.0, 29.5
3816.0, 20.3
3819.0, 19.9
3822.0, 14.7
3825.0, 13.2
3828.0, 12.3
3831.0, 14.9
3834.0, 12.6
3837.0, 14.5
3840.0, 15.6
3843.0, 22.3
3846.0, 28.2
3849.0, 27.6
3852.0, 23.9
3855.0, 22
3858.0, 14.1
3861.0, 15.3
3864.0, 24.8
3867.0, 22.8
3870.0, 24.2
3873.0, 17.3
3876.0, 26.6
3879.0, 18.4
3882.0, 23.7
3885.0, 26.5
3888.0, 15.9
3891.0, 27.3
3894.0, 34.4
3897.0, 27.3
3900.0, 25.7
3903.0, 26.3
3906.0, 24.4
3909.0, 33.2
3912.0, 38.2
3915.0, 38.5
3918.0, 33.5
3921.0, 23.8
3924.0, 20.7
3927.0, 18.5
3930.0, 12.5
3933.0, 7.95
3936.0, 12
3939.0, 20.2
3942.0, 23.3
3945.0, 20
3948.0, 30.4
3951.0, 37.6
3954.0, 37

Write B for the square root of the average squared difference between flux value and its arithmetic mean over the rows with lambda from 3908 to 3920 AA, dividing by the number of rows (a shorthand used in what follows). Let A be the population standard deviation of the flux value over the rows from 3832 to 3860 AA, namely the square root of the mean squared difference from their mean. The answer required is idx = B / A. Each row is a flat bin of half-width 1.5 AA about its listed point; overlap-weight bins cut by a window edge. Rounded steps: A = 5.7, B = 3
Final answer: 0.4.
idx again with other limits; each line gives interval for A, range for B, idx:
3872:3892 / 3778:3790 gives 1.4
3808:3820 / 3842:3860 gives 0.6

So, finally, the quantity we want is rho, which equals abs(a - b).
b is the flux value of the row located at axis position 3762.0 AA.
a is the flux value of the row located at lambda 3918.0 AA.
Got 10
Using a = 33.5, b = 23.3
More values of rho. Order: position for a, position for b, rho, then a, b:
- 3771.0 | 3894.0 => 1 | 33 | 34.4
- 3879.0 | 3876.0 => 8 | 18.4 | 26.6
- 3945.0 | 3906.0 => 4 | 20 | 24.4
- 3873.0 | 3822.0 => 3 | 17.3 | 14.7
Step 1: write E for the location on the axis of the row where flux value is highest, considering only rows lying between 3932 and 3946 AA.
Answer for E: 3942.0 AA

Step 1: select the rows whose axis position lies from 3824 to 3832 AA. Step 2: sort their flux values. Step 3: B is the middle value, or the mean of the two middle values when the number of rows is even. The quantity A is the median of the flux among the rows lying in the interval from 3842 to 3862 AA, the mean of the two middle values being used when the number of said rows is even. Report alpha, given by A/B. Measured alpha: 1.69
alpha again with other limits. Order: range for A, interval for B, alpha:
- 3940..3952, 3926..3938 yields 2.19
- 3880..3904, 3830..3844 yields 1.77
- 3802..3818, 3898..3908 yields 1.23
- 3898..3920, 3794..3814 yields 1.13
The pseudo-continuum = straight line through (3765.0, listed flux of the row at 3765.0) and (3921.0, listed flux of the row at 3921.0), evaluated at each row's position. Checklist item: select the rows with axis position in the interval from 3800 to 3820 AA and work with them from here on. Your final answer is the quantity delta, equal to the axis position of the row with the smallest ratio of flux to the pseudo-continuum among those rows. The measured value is 3819.0 AA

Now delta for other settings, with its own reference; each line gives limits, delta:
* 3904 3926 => 3924.0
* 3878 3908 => 3888.0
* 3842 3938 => 3933.0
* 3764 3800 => 3798.0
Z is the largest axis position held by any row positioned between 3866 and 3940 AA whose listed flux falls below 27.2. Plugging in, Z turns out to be 3939.0 AA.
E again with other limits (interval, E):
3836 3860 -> 3846.0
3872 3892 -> 3891.0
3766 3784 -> 3783.0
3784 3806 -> 3786.0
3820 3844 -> 3843.0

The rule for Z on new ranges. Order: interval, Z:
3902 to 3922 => 3921.0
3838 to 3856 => 3855.0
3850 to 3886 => 3885.0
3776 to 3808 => 3801.0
